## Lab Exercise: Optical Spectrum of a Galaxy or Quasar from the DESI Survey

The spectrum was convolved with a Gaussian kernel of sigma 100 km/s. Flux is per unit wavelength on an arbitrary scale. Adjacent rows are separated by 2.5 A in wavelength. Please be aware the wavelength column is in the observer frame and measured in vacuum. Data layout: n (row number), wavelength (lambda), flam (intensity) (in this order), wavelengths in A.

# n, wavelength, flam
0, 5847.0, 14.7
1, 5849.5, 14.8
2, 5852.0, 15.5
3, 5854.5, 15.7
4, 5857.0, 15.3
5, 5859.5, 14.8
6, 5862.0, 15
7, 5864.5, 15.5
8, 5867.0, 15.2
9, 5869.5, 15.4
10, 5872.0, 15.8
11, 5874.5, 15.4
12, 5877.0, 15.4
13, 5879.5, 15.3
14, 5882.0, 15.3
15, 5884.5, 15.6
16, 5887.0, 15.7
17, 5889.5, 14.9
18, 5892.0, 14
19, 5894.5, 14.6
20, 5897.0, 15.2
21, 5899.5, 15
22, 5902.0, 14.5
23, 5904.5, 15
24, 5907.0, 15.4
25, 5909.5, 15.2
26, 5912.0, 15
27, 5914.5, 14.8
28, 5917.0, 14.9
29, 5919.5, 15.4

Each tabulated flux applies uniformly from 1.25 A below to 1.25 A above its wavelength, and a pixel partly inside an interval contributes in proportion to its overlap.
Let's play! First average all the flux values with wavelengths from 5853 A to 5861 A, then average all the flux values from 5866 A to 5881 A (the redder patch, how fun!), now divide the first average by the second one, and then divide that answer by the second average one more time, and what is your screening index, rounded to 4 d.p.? 0.0642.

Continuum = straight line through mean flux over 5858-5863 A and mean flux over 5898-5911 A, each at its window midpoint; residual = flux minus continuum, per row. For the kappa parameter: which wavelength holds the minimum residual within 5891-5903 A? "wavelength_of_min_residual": 5892.0 A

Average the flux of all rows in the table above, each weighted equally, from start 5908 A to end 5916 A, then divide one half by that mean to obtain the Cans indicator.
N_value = 0.0333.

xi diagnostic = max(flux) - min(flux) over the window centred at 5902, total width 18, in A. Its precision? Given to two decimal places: 0.90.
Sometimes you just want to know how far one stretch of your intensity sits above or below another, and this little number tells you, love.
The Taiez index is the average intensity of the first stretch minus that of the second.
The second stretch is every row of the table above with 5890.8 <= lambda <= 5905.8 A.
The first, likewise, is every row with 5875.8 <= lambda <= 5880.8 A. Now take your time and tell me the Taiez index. 0.63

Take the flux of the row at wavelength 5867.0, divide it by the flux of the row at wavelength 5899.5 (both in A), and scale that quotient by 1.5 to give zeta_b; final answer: 1.52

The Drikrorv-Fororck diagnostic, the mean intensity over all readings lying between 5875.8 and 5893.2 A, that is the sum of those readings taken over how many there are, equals 15.17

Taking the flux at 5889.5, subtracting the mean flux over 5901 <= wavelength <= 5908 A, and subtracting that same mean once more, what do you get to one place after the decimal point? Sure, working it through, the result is -15.0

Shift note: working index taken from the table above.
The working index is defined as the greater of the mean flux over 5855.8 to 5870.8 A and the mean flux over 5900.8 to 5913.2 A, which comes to 15.2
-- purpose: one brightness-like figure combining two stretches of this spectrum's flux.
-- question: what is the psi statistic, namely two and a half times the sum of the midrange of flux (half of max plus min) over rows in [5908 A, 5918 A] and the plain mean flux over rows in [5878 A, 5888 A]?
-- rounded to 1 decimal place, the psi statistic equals 76.2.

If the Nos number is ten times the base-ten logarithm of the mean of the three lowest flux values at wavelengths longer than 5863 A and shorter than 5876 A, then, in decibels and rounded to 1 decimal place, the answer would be 11.9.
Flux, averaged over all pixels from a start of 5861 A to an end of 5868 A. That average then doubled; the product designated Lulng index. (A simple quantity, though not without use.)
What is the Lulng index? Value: 30.5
